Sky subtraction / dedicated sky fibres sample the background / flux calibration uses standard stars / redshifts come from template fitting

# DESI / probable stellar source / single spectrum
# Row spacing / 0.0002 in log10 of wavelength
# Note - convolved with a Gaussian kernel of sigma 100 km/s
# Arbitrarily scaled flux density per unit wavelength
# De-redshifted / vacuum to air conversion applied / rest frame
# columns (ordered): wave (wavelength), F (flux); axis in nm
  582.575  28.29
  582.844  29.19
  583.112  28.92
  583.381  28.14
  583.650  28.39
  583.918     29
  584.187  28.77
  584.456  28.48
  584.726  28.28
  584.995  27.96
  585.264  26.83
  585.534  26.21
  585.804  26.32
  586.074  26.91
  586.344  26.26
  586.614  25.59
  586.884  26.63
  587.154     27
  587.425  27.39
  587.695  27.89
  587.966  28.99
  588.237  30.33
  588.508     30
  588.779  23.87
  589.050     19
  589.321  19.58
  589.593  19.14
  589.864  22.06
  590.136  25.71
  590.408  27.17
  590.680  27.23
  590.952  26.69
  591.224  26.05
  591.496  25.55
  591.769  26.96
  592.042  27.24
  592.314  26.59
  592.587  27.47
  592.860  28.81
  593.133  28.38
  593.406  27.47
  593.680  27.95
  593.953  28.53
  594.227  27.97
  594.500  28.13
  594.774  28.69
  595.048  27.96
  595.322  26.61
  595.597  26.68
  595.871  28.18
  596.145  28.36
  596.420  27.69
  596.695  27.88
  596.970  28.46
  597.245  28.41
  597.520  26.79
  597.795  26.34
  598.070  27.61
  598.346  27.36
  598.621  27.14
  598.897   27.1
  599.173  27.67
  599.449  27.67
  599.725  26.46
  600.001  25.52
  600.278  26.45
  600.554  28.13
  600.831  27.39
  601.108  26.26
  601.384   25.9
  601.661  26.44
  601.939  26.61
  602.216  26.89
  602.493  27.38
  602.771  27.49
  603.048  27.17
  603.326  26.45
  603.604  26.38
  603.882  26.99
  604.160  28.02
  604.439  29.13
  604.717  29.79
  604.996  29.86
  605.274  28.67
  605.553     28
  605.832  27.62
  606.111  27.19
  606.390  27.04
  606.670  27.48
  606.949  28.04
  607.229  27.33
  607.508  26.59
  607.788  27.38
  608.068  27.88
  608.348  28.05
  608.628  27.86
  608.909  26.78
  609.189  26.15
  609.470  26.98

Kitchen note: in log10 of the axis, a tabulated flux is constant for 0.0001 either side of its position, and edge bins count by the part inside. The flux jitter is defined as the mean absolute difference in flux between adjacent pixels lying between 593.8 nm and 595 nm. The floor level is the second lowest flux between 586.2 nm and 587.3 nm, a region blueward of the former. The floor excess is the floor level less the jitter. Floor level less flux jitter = 25.8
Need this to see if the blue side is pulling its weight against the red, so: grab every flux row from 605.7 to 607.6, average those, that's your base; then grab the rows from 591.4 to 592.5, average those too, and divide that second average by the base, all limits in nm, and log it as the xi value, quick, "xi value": 0.97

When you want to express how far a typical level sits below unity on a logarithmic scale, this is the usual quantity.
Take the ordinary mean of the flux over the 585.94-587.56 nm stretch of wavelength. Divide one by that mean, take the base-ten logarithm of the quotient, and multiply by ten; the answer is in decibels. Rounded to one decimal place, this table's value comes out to -14.3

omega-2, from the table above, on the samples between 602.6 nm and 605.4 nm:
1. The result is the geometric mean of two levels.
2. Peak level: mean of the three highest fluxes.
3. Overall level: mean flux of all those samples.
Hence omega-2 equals 28.8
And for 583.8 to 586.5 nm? 28.1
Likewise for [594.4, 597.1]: 28.2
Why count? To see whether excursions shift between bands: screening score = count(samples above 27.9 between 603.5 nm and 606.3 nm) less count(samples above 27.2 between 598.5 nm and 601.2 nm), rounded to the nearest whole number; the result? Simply 2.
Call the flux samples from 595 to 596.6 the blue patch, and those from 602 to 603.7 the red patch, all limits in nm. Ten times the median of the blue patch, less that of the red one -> 251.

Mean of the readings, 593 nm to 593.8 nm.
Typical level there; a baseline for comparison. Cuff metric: 27.9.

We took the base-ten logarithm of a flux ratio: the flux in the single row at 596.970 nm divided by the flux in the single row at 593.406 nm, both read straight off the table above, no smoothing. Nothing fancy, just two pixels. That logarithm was 0.015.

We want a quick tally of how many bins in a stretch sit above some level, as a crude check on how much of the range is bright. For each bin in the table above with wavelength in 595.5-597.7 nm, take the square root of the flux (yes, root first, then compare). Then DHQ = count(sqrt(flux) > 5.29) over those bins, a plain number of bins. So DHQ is 4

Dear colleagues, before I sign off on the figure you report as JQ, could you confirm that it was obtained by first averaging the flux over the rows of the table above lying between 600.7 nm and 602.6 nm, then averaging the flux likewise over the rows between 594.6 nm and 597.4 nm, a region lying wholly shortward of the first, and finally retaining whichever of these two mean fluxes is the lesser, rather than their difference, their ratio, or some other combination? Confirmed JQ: 26.7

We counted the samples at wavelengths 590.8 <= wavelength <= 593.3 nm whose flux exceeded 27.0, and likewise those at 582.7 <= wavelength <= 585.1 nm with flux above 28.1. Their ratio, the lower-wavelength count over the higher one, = 2.0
